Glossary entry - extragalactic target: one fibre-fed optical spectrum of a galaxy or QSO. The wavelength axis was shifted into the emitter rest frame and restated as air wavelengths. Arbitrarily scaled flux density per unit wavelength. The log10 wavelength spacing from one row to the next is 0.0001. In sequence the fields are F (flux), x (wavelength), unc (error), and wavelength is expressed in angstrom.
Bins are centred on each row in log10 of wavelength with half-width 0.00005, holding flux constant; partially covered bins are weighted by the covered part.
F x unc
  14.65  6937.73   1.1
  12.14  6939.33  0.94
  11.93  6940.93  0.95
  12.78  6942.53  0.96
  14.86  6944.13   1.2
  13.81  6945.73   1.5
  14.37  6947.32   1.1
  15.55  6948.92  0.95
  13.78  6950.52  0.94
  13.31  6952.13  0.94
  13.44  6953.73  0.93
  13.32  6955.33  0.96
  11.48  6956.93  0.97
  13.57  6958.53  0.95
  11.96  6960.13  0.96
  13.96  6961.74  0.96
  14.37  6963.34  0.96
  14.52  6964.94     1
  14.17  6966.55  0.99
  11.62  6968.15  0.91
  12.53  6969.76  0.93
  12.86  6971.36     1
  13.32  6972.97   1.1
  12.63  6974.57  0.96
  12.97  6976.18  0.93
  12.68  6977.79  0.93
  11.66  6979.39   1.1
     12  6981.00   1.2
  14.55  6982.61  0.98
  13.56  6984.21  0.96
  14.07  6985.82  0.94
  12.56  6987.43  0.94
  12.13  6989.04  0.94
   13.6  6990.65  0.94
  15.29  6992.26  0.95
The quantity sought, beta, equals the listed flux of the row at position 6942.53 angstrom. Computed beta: 12.78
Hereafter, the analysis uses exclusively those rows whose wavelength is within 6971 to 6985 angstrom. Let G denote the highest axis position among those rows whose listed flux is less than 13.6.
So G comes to 6984.21 angstrom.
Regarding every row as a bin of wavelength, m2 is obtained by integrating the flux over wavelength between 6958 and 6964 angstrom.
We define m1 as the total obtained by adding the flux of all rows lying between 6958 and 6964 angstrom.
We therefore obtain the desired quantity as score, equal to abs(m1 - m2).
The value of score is 27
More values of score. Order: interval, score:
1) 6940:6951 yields 55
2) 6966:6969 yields 13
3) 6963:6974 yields 53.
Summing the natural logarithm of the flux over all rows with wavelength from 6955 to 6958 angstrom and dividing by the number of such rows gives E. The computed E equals 2.51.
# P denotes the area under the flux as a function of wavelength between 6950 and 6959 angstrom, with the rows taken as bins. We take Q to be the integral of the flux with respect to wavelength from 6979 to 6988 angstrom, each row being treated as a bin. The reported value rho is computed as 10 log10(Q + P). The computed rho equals 23.7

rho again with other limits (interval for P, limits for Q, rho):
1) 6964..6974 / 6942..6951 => 24.2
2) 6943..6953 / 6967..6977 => 24.3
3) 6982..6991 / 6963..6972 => 23.8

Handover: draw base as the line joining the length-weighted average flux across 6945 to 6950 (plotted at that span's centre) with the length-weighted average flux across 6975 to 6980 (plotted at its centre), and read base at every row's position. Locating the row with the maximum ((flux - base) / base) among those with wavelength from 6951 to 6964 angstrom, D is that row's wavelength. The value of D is 6963.34 angstrom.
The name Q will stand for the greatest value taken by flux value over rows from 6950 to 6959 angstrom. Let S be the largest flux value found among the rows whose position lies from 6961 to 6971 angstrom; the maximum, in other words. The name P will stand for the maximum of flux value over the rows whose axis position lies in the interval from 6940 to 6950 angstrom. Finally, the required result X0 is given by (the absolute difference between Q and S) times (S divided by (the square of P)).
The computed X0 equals 0.04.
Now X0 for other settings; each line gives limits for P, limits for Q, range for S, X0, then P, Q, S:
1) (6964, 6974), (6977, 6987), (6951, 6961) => 0.06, 14.52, 14.55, 13.57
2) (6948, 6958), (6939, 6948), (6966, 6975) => 0.04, 15.55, 14.86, 14.17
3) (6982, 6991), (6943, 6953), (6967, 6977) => 0.14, 14.55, 15.55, 13.32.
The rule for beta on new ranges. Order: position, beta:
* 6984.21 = 13.56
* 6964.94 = 14.52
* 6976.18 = 12.97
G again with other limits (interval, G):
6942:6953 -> 6952.13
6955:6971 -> 6969.76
